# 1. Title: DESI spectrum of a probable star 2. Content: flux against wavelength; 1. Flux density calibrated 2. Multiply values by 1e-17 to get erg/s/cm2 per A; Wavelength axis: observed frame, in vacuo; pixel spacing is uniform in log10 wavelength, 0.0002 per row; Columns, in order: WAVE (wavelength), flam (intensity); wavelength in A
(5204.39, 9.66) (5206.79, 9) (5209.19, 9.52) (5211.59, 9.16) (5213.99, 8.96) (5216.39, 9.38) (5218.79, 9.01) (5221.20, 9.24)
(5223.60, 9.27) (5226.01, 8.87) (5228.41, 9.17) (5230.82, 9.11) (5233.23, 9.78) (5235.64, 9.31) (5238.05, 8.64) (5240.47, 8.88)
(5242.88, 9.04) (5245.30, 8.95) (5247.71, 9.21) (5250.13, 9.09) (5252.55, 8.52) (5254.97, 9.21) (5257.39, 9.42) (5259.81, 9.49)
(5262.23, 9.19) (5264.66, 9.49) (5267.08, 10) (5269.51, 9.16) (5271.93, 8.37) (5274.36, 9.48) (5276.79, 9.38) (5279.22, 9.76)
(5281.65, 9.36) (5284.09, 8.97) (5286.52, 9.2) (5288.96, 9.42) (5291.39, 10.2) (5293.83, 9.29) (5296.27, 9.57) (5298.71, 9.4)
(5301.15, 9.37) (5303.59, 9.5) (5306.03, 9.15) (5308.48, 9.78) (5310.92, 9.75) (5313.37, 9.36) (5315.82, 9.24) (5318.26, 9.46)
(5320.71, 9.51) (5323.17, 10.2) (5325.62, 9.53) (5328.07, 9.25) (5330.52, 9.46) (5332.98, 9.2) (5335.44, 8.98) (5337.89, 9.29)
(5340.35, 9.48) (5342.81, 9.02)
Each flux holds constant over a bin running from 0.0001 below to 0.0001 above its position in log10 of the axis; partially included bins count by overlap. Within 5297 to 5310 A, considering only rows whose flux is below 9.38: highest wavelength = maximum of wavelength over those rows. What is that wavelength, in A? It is 5306.03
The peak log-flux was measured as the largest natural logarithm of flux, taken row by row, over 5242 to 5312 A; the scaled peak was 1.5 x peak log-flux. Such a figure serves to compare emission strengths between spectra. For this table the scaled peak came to 3.48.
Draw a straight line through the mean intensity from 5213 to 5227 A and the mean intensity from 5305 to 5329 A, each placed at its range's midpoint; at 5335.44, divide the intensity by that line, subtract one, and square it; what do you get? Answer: 0.0042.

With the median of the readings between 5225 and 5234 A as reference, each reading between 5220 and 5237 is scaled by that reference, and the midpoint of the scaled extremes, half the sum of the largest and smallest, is 1.020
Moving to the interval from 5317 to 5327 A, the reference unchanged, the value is 1.075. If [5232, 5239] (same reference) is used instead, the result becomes 1.008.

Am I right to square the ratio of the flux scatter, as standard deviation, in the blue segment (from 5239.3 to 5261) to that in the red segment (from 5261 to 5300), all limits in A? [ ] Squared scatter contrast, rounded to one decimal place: 0.5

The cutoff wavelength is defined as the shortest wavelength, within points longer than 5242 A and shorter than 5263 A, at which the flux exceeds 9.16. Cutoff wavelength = 5247.71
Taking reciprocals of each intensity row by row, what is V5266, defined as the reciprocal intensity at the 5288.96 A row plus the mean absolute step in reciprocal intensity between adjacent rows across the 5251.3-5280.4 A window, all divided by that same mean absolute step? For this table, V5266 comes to 19.5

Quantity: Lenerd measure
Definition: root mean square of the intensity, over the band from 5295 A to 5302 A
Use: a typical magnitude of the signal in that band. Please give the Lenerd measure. 9.45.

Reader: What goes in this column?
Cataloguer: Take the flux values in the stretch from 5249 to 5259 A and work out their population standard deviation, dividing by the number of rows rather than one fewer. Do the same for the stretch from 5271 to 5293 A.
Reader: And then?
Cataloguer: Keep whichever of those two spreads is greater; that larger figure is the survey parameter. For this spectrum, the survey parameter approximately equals 0.48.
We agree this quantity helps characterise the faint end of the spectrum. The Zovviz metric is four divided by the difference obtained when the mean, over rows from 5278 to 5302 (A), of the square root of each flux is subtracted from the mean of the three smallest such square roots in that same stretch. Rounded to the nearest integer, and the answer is -82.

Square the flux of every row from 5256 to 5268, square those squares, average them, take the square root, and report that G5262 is 90.8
